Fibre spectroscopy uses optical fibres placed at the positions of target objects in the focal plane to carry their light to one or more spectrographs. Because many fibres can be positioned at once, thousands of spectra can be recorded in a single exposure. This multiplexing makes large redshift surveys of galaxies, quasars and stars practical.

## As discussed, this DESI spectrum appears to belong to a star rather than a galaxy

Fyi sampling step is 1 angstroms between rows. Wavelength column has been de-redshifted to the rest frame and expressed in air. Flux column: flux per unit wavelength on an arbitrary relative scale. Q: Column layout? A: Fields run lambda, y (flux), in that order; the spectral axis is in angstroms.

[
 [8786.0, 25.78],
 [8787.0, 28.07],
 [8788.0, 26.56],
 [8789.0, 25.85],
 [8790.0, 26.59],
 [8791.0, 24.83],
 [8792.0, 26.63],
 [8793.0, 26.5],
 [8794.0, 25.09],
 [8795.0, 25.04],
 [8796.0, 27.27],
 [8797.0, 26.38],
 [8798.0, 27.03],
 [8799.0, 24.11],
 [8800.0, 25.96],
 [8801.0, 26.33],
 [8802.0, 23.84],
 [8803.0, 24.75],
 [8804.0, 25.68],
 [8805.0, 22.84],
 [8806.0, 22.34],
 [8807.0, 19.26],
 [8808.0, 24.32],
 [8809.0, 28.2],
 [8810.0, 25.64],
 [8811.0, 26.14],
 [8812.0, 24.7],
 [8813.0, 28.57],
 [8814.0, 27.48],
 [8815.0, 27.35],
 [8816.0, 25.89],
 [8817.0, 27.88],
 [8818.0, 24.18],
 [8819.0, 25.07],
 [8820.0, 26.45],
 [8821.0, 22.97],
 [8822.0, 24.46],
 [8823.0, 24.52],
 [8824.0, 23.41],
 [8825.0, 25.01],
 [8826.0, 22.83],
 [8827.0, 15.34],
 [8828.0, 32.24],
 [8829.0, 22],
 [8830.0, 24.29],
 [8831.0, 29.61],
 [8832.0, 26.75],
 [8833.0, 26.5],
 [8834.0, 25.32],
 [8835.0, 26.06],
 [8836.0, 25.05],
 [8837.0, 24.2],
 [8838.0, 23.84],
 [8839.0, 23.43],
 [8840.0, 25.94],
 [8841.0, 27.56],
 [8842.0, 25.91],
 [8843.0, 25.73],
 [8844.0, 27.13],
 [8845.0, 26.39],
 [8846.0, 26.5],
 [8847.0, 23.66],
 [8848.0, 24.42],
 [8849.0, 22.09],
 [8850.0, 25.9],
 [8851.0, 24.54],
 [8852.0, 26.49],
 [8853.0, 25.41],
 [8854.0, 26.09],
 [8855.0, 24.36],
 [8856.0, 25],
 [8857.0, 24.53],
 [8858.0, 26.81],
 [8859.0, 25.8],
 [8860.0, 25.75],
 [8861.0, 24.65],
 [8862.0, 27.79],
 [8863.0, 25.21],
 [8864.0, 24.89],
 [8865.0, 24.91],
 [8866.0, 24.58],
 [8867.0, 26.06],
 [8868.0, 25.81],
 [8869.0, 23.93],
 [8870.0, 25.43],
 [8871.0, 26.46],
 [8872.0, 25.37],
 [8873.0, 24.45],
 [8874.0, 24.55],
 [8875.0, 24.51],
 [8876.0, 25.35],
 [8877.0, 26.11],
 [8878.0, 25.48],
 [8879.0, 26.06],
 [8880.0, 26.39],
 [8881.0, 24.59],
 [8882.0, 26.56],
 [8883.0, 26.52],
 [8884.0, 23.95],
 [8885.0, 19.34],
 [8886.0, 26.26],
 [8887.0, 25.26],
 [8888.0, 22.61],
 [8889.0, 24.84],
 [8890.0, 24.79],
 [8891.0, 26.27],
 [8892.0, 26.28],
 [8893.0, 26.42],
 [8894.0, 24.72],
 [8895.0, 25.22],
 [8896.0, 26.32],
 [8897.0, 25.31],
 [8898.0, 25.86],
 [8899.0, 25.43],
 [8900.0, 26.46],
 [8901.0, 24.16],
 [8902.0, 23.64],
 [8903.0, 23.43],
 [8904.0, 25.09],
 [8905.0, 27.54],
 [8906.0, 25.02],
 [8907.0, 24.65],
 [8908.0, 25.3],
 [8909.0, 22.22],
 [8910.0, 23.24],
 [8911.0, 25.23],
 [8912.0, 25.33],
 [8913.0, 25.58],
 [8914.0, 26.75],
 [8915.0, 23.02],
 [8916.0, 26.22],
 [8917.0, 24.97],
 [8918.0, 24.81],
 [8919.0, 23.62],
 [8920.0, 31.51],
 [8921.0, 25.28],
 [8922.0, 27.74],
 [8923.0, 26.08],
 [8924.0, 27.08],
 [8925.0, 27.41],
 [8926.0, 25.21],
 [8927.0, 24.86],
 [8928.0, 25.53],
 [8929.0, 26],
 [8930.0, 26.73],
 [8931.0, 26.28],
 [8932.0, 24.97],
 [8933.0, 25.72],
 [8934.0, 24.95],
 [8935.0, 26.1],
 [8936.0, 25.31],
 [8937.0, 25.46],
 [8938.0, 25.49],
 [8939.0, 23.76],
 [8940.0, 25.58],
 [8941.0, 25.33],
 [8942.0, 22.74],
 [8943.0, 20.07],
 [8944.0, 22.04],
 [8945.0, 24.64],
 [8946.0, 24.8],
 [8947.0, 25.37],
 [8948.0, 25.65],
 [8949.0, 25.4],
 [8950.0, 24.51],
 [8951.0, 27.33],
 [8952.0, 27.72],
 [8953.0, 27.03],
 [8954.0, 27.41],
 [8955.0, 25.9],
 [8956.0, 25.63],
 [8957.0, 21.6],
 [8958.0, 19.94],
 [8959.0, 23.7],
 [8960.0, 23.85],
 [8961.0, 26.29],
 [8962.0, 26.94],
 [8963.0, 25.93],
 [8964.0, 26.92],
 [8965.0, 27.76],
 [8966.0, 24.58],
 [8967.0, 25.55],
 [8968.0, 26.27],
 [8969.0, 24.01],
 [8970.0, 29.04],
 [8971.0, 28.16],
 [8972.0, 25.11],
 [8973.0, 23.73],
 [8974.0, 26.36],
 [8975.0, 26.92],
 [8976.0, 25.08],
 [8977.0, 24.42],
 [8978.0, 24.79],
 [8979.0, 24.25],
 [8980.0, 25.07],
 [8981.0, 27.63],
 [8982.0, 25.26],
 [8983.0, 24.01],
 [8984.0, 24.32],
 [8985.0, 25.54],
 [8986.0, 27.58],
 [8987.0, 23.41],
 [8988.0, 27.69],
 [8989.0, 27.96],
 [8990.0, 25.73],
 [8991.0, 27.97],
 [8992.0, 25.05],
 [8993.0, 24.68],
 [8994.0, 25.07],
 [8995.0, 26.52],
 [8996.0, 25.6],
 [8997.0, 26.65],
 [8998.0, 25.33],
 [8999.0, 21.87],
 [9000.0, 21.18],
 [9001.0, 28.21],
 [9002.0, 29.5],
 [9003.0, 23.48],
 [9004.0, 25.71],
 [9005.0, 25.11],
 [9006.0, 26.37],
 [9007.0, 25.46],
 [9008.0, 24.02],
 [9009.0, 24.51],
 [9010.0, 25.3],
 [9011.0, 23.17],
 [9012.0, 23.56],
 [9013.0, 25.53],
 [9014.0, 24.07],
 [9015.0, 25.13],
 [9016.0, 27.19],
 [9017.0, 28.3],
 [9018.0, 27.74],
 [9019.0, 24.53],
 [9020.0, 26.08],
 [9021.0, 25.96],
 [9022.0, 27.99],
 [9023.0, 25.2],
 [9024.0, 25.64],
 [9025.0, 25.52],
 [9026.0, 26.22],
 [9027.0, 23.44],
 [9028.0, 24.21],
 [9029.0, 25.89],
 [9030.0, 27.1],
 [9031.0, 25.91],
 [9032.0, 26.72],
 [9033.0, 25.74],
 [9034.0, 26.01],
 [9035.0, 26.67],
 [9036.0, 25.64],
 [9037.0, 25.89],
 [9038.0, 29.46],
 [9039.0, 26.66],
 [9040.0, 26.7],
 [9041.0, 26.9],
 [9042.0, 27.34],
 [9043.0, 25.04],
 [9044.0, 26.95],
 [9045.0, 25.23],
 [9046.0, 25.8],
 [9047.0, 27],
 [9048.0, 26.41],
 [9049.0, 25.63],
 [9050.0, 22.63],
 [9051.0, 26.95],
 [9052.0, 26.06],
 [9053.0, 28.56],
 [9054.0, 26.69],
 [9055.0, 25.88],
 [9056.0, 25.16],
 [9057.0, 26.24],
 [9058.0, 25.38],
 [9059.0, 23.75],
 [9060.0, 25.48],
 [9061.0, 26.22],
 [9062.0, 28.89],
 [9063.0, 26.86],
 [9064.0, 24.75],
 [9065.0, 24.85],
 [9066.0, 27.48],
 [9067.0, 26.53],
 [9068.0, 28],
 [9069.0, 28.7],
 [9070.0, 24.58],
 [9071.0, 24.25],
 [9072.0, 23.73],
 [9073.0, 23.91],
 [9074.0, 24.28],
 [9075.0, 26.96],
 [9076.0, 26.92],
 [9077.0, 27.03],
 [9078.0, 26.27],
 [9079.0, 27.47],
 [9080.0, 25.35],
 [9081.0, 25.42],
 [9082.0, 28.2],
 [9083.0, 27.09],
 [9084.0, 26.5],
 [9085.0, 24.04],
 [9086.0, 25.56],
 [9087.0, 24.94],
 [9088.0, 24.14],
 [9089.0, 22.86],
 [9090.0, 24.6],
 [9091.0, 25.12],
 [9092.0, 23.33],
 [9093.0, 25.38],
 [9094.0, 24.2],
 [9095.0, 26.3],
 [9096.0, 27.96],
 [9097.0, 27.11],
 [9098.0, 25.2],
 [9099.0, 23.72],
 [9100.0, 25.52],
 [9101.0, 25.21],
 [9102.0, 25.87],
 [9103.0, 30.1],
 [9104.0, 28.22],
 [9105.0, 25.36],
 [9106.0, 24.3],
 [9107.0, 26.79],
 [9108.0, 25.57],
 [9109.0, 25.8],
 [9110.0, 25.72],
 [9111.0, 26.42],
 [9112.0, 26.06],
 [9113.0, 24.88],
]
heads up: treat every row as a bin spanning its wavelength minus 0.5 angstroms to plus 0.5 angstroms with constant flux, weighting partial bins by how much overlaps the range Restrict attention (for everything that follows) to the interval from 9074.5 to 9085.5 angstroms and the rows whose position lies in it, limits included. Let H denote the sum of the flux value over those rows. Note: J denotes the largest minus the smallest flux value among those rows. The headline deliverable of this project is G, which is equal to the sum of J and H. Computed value 295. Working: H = 291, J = 4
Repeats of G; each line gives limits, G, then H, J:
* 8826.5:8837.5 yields 294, 277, 17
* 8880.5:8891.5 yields 278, 271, 7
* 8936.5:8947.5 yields 271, 265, 6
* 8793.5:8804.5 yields 285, 281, 3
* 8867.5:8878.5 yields 280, 277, 3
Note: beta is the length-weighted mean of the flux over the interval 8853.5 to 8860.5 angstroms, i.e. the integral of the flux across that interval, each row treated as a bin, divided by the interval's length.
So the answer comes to 25.48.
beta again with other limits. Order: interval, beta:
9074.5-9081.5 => 26.49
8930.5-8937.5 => 25.54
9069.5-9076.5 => 24.95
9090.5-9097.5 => 25.63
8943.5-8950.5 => 24.63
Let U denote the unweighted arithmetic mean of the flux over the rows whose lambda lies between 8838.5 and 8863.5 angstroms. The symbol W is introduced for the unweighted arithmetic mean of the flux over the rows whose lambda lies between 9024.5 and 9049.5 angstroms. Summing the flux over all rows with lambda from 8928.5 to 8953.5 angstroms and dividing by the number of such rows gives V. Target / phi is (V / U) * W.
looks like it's 25.8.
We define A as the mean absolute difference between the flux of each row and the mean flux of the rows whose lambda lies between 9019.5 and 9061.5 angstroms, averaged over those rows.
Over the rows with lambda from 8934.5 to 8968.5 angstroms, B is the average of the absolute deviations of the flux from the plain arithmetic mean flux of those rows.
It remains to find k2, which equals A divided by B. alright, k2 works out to 0.6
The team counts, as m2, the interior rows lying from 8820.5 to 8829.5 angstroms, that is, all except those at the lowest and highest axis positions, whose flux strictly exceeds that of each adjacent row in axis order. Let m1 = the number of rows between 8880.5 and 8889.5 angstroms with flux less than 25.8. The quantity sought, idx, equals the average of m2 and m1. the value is 4.5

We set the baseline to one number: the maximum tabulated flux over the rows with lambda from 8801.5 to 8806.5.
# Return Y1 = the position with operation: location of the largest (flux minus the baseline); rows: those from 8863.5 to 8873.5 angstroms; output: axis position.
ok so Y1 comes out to 8871.0 angstroms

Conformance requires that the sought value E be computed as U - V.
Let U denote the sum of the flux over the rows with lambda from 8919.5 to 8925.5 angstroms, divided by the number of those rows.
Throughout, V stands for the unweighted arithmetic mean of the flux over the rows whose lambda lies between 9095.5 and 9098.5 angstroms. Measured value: 0.8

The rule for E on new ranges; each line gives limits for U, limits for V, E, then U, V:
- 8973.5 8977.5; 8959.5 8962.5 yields 0.0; 25.7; 25.7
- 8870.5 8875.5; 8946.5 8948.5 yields -0.4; 25.1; 25.5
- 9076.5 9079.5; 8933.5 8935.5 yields 1.4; 26.9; 25.5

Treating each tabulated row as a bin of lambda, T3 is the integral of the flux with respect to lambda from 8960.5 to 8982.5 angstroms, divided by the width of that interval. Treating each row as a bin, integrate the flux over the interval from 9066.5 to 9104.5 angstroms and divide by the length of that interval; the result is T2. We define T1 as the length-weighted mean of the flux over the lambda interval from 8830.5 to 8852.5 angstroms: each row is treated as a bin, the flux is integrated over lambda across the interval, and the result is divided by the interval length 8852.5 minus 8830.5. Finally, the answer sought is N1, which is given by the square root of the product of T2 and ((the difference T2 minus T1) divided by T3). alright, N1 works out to 0.5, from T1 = 25.6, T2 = 25.8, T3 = 25.91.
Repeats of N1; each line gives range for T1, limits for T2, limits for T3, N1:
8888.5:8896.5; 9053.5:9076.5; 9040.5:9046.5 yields 0.5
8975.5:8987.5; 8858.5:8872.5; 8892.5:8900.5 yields 0.6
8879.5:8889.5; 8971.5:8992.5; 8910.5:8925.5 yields 1.0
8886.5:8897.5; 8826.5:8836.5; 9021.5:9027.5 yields 0.2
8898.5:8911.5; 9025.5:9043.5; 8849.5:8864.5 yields 1.2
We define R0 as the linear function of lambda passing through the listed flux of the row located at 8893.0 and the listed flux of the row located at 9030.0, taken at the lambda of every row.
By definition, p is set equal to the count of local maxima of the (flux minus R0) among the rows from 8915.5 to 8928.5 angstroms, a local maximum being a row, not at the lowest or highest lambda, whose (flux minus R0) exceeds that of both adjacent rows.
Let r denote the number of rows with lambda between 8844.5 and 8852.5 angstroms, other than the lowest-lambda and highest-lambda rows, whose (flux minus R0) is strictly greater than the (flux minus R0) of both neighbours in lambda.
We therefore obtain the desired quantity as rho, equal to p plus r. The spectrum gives 6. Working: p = 3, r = 3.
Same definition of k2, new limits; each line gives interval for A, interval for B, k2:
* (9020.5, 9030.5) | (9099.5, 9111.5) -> 0.8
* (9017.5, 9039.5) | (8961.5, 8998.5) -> 0.7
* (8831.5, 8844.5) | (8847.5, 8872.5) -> 1.2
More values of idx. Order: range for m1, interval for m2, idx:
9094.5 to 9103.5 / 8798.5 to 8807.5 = 3.0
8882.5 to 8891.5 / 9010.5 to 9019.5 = 4.0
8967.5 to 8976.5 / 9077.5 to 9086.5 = 3.0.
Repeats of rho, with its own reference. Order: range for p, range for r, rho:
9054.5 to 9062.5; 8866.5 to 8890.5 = 8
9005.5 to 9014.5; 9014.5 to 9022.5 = 4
